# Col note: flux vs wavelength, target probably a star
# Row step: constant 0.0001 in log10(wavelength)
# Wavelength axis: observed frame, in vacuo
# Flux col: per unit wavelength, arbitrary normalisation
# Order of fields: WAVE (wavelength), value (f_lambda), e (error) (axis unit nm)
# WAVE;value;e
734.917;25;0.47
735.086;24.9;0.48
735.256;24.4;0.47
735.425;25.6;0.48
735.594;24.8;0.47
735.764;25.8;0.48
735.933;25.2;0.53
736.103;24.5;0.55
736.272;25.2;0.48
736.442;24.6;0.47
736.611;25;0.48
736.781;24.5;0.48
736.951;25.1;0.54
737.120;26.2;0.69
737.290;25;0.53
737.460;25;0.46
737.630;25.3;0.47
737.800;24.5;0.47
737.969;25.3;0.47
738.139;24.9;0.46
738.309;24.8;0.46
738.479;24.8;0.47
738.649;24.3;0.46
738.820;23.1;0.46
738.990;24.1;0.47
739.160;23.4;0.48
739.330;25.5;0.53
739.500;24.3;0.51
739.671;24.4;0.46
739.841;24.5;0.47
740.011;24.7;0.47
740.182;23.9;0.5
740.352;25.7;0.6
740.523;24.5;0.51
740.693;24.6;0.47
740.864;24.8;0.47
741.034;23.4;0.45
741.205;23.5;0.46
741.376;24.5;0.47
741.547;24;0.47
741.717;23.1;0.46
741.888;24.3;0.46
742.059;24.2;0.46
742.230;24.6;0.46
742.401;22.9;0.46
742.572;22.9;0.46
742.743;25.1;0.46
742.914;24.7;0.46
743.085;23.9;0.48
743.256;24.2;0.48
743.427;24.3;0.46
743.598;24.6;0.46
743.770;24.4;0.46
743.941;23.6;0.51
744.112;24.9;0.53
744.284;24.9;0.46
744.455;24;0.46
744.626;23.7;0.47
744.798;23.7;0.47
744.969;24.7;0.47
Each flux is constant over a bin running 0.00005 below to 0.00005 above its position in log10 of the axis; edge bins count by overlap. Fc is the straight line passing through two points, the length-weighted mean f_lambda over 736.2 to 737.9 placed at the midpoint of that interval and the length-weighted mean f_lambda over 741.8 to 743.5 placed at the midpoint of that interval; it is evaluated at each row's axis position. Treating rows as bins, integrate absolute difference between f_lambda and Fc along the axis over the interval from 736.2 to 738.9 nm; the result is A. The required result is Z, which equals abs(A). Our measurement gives 1.0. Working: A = 0.99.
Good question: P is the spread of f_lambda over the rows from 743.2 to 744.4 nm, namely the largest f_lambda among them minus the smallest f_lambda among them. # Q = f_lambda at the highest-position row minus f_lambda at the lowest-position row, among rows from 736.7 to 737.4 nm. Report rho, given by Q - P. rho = -0.8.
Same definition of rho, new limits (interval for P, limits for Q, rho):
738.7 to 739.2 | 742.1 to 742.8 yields -0.5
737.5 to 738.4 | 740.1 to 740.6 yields -0.2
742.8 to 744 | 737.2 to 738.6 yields -1.3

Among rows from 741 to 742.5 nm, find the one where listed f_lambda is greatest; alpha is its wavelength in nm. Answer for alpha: 742.230 nm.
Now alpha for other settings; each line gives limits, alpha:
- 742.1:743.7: 742.743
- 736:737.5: 737.120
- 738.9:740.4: 740.352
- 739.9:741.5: 740.352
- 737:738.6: 737.120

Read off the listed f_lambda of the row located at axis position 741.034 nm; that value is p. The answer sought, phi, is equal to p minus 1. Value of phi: 22.4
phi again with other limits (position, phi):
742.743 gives 24.1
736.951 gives 24.1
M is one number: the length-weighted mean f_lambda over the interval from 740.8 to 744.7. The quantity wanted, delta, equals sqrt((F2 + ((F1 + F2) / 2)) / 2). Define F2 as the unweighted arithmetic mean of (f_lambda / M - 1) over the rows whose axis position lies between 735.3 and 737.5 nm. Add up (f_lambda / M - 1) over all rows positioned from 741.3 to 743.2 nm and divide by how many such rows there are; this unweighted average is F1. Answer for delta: 0.17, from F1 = -0.004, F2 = 0.042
